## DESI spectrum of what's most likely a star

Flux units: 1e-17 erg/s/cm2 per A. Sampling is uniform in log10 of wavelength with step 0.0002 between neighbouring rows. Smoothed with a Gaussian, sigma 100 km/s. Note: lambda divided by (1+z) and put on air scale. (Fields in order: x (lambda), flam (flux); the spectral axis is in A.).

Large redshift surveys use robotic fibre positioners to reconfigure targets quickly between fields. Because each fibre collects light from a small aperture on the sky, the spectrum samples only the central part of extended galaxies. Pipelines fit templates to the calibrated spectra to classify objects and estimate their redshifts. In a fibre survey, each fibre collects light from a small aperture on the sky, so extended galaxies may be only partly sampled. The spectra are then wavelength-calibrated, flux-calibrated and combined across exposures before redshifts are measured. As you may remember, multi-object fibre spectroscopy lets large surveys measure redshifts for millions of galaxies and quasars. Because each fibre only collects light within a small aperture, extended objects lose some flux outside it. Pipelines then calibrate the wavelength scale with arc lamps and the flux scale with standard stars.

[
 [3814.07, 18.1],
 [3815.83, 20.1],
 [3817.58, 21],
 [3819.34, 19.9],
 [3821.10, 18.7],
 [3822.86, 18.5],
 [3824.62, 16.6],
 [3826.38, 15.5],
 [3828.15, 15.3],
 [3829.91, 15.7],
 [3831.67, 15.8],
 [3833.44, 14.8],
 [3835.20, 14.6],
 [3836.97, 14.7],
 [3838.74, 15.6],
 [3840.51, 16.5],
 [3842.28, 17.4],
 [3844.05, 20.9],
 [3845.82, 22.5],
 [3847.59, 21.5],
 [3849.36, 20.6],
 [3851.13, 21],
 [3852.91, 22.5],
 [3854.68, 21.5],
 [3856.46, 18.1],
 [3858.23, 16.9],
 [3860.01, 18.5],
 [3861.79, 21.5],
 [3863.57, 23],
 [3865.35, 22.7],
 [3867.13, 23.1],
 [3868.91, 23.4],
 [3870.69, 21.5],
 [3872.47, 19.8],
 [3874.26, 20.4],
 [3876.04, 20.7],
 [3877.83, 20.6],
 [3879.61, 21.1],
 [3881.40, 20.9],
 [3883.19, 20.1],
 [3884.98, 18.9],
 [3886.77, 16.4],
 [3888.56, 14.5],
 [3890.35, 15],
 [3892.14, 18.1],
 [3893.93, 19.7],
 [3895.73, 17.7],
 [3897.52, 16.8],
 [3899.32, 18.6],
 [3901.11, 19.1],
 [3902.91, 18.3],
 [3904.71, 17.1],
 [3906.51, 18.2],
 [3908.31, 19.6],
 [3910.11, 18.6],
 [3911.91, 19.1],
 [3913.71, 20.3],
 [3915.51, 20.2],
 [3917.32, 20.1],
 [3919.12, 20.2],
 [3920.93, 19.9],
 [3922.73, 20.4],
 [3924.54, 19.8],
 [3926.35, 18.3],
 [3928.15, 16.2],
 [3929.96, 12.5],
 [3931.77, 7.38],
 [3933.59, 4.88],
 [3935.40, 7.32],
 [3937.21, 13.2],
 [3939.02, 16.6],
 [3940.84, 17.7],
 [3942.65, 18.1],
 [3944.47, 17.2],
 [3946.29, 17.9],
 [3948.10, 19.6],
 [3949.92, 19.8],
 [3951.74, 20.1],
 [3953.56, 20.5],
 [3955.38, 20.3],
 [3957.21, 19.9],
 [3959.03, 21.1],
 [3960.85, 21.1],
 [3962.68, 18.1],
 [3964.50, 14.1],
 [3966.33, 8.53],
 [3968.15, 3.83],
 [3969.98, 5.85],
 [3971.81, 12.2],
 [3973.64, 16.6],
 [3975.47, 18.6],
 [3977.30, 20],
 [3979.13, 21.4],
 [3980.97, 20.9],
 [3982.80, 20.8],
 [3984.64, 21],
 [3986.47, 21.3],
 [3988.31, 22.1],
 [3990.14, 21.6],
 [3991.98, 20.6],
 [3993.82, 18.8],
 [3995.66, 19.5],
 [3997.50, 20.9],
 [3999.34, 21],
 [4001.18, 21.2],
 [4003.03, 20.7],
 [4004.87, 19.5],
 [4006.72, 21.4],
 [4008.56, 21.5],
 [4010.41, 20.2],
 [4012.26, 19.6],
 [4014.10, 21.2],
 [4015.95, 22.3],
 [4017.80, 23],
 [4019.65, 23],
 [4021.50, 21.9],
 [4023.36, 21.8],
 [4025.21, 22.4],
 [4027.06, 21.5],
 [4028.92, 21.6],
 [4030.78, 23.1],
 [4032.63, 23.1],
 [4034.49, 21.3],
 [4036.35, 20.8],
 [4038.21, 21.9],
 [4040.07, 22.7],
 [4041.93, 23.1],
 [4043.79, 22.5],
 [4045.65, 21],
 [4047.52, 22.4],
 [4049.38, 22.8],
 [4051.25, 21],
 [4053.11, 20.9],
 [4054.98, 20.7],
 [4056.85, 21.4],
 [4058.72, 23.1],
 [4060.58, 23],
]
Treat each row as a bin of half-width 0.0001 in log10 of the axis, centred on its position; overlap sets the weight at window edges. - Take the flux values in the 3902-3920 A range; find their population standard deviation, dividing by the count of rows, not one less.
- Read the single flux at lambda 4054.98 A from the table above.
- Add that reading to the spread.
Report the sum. 21.7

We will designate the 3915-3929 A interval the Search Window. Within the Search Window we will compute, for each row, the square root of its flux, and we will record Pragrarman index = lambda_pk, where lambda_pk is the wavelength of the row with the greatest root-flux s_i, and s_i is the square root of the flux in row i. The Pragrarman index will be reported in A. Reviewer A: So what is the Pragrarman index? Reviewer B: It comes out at 3922.73 A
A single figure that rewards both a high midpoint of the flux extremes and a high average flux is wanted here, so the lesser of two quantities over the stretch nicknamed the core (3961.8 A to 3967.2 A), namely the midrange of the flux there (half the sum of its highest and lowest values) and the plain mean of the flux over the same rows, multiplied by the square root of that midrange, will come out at 49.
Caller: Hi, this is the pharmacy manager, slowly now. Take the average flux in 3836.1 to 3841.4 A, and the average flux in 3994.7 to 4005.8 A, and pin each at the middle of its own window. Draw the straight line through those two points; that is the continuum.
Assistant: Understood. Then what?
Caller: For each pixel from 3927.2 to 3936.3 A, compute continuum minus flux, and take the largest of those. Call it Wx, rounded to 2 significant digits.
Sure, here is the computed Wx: 14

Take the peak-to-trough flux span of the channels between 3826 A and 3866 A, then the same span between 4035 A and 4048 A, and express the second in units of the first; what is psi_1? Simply 0.27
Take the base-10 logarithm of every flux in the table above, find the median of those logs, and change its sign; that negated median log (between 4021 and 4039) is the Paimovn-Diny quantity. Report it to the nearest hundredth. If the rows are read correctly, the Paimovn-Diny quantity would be -1.34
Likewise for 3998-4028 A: -1.33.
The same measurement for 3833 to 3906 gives -1.29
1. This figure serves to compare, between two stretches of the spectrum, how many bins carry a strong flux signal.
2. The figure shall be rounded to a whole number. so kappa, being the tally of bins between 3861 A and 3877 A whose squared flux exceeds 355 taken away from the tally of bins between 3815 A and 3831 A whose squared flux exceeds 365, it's -6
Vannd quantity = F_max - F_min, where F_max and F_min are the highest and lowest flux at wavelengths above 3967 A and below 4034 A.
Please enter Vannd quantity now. 19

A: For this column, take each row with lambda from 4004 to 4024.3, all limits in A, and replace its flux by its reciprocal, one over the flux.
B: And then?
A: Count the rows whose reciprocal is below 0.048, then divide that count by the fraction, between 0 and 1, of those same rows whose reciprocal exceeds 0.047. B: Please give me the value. 22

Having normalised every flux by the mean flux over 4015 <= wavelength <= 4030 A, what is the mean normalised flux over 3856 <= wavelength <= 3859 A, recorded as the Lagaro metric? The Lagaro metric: 0.79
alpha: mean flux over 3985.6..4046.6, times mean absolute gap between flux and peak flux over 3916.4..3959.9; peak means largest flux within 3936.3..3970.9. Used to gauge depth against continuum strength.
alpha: 87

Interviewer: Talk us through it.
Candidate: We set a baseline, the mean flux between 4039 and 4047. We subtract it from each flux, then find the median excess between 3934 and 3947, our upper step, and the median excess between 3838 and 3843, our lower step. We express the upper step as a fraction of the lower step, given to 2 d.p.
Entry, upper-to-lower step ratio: 0.88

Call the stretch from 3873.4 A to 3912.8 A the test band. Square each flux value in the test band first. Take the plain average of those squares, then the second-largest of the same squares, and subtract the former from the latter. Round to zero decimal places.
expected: 87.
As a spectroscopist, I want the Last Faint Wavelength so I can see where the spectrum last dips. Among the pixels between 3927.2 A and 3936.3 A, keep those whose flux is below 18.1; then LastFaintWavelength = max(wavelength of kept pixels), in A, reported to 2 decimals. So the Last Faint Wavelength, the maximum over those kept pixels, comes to 3935.40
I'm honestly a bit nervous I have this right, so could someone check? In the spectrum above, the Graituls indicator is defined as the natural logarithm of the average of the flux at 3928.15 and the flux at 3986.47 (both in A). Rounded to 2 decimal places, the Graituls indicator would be 2.93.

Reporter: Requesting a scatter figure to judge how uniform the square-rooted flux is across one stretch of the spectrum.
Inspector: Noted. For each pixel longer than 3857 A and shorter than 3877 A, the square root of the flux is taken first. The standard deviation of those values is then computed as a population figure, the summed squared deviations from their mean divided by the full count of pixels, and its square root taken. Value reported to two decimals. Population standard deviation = 0.22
